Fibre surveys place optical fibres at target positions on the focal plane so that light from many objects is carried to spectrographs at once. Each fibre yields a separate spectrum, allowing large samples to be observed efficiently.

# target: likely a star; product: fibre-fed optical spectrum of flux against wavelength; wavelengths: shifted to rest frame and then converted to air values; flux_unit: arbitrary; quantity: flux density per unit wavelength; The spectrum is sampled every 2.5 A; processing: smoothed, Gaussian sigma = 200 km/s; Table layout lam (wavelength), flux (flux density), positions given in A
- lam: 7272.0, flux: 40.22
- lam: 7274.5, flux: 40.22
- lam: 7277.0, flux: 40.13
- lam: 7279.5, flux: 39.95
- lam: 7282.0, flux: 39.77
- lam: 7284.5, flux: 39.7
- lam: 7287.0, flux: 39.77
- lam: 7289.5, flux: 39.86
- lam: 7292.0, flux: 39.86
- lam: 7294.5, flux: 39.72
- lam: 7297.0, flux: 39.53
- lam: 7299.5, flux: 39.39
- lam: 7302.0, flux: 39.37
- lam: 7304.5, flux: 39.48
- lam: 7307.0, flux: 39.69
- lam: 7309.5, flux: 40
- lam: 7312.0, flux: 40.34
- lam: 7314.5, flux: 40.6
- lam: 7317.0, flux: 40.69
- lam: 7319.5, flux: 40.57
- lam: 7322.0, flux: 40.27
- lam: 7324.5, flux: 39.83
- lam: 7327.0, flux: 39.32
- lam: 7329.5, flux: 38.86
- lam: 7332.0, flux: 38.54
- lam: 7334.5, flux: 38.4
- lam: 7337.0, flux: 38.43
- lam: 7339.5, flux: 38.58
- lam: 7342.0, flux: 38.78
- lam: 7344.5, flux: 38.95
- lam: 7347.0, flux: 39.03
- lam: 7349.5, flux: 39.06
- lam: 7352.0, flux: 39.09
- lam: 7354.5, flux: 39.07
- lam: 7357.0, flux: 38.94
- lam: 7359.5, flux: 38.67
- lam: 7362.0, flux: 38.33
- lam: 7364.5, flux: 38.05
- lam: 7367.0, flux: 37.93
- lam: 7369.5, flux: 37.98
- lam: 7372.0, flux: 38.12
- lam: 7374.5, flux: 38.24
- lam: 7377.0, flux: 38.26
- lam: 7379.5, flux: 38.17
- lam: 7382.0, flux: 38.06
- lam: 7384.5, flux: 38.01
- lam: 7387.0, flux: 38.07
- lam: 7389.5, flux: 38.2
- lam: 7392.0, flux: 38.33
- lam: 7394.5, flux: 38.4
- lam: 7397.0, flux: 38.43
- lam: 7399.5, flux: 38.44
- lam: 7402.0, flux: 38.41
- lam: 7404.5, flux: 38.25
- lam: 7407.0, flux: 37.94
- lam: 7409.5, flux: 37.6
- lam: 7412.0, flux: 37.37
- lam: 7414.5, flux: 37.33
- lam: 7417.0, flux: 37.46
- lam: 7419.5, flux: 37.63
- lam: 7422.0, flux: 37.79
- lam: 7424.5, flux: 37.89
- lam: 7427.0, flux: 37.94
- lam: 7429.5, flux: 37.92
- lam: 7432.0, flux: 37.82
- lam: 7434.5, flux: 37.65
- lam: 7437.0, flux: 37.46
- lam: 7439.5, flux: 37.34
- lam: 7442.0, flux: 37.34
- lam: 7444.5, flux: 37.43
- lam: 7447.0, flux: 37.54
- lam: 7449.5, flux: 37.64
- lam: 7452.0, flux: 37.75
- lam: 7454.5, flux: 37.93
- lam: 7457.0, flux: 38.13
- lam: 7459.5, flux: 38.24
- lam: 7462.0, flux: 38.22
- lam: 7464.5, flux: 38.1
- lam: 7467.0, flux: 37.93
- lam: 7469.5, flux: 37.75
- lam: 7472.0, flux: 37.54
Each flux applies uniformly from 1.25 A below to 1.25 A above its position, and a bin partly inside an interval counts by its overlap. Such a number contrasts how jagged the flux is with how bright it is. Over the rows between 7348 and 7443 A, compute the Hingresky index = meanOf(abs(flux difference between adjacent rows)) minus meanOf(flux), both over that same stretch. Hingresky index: -38.0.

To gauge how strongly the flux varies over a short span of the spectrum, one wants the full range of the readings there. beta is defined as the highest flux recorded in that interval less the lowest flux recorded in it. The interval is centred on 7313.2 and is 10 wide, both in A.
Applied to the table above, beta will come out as 0.7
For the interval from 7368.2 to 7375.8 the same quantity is 0.3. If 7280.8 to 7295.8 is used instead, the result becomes 0.2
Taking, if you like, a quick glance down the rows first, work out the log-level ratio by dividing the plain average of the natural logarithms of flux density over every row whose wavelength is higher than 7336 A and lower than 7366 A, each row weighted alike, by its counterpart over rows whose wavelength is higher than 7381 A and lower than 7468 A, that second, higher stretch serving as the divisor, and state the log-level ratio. 1.01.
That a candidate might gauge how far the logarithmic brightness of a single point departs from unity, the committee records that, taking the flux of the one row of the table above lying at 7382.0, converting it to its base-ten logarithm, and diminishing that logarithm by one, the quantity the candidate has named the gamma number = 0.580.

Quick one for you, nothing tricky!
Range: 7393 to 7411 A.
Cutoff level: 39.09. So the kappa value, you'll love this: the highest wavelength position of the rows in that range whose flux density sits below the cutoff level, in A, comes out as 7409.5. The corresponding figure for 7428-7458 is 7457.0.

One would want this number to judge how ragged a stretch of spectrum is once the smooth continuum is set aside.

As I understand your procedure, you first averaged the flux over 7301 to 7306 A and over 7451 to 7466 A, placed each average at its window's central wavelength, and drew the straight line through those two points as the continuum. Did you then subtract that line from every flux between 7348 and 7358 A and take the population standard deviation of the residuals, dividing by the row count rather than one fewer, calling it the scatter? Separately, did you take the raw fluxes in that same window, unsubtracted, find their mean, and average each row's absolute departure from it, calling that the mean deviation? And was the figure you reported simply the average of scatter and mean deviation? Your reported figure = 0.047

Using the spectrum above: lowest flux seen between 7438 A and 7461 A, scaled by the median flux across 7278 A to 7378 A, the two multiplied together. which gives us 1464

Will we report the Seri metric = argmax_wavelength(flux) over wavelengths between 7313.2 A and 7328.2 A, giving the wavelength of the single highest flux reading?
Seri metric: 7317.0 A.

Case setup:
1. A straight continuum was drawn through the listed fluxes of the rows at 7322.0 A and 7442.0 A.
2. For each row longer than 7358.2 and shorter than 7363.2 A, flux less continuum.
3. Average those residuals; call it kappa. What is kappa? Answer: -0.82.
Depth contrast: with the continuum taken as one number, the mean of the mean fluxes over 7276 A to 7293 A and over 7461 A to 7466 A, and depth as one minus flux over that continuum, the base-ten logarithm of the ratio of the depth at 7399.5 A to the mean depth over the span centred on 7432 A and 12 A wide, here -0.34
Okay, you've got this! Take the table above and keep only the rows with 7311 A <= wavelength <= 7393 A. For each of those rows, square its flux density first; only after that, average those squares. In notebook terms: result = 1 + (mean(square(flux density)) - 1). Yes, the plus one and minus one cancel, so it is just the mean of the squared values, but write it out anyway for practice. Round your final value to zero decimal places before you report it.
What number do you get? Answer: 1509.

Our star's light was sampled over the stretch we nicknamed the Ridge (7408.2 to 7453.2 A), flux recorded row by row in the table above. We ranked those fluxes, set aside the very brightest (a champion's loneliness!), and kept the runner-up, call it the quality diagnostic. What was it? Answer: 37.92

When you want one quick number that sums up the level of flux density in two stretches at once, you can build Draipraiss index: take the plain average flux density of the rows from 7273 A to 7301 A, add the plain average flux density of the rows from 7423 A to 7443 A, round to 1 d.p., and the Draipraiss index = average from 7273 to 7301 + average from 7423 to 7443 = 77.5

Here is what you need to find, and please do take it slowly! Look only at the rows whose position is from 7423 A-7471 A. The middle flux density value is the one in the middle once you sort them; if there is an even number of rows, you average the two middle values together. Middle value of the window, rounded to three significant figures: 37.8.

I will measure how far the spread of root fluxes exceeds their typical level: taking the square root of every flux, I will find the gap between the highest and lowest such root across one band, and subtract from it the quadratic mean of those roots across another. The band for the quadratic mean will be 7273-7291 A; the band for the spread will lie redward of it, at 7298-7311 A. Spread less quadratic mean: -6.27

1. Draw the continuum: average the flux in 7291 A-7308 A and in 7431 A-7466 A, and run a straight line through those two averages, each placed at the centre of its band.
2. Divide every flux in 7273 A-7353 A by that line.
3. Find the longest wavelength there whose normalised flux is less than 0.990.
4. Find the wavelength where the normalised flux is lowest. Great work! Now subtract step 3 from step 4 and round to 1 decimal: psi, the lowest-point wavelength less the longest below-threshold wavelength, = -5.0 A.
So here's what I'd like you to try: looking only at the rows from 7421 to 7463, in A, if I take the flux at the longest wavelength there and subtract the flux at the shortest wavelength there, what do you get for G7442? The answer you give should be 0.4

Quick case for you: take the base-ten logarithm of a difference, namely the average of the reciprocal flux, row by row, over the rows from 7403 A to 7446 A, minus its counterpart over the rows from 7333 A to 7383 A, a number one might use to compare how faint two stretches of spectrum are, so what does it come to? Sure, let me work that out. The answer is -3.2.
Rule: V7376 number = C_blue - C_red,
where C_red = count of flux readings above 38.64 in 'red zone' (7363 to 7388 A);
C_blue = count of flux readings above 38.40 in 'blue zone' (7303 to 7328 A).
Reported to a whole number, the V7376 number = 10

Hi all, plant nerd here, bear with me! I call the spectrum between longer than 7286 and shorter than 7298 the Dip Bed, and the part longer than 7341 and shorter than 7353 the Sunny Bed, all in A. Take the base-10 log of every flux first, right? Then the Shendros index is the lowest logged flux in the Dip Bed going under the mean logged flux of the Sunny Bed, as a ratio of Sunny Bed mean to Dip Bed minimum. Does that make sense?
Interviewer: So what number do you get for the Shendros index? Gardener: 0.996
